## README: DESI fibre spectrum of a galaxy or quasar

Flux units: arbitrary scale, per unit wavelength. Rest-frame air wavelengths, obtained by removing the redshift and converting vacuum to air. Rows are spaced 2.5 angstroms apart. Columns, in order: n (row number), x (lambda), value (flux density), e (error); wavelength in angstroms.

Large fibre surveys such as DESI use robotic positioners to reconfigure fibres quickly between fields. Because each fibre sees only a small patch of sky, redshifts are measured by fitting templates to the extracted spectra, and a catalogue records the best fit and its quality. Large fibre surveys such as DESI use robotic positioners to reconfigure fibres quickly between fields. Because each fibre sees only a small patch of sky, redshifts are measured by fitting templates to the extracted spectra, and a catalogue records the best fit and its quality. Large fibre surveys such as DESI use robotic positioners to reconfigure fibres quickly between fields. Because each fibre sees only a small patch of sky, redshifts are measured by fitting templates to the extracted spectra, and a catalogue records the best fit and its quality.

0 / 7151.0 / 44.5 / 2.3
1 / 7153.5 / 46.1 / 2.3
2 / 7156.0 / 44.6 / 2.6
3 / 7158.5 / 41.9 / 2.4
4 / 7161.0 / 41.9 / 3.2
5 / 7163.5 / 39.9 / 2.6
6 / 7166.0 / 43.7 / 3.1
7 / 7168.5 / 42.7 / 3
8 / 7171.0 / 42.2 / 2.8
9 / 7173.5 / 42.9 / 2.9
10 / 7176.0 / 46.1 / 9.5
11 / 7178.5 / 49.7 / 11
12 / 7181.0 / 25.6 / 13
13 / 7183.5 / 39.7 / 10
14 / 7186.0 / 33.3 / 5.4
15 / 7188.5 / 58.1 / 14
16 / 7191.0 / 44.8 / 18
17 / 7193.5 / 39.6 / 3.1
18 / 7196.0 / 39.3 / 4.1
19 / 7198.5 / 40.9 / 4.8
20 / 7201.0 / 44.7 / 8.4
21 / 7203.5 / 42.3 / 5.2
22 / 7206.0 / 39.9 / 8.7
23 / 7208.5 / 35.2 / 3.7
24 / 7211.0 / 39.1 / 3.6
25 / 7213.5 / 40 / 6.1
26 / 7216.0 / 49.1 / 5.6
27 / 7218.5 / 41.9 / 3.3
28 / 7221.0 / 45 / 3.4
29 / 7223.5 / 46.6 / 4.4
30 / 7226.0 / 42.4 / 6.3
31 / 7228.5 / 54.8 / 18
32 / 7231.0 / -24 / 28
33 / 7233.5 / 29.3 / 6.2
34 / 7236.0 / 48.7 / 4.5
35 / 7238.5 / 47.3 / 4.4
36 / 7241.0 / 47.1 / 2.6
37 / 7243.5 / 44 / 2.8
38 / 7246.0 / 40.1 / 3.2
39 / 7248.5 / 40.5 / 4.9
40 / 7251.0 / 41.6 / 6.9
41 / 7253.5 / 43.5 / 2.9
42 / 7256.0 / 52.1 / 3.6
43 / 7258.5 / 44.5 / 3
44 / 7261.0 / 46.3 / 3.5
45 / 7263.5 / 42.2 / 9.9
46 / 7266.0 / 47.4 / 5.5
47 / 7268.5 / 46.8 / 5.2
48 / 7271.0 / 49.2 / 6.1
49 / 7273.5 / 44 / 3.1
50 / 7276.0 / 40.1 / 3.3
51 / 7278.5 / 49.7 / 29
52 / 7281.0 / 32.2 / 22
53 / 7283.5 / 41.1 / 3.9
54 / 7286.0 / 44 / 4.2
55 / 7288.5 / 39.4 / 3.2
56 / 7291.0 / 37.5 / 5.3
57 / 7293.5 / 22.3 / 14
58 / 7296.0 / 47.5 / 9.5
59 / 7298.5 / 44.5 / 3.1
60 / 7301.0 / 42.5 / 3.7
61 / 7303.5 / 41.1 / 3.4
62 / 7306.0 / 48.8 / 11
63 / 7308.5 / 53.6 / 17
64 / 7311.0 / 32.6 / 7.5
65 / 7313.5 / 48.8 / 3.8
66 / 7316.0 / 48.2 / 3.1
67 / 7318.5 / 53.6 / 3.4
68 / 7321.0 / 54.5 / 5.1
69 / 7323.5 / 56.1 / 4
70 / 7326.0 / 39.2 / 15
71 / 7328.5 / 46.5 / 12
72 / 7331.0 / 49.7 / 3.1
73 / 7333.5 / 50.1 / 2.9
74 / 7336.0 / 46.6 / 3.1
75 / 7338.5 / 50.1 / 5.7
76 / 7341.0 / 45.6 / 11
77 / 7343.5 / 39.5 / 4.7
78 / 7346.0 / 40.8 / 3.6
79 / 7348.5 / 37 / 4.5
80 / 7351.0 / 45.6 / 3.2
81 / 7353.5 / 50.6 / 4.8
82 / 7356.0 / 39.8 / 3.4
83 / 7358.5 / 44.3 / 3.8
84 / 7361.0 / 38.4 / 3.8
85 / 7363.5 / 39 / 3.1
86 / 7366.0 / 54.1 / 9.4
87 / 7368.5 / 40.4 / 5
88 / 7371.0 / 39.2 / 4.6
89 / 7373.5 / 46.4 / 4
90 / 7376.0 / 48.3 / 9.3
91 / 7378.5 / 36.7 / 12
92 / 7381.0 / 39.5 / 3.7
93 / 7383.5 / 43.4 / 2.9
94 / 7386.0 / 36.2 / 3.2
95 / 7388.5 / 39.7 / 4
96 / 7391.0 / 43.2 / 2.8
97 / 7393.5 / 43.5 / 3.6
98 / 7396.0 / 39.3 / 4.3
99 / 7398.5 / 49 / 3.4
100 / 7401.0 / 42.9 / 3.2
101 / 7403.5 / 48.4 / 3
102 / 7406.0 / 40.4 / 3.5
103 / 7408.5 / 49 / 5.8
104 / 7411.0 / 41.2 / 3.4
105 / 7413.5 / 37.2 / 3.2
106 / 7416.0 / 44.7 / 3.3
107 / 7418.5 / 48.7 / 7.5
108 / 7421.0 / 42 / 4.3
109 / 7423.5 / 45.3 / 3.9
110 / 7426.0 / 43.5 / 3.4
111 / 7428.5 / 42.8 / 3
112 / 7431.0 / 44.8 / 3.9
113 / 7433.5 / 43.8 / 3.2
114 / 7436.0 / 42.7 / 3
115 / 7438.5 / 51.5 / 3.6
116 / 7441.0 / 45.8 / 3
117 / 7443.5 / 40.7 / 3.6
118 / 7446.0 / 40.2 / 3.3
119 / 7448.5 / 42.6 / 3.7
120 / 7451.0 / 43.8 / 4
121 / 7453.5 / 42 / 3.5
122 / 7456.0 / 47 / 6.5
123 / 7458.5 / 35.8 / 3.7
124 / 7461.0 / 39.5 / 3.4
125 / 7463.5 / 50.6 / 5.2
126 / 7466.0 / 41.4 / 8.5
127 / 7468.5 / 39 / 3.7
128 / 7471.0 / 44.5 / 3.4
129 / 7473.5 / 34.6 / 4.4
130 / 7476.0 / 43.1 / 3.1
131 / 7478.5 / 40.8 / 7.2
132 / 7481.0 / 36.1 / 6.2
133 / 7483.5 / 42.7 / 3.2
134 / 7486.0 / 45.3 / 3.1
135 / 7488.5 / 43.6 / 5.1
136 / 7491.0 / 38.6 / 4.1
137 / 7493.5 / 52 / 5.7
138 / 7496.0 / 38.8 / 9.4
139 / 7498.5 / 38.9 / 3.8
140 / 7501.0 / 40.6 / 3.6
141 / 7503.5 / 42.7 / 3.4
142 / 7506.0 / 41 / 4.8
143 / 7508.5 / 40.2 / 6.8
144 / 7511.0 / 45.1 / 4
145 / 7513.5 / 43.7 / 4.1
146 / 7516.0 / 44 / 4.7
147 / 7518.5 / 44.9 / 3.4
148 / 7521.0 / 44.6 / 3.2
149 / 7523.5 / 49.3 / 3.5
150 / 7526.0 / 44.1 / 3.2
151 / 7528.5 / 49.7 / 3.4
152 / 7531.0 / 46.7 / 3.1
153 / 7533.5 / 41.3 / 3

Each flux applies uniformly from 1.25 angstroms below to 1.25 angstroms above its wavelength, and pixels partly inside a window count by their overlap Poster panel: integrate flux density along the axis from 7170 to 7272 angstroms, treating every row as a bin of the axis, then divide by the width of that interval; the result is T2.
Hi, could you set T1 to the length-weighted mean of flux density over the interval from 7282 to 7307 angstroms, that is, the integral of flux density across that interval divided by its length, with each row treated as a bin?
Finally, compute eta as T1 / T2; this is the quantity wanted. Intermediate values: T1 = 41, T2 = 41.7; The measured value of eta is 0.98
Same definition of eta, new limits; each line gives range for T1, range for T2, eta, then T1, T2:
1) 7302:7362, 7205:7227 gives 1.09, 46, 42.2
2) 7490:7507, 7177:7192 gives 1.00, 42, 41.9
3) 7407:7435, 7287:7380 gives 0.99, 44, 44.3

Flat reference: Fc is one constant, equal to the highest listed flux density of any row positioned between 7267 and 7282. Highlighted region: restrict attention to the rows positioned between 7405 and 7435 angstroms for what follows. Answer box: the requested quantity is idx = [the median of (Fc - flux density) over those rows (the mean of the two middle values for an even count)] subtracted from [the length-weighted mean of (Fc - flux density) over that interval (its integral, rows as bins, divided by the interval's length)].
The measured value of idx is 0.0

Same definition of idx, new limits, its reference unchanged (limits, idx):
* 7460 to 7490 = 0.3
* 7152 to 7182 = 0.4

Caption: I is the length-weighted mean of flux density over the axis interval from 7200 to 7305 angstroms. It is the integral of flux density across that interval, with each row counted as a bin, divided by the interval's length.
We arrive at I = 41.3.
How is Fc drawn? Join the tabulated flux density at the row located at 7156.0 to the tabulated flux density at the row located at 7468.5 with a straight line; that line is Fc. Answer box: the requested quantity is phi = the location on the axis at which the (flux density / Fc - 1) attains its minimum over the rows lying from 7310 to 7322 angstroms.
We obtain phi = 7311.0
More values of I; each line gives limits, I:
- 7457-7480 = 41.0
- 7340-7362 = 42.4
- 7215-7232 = 37.2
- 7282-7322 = 43.6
